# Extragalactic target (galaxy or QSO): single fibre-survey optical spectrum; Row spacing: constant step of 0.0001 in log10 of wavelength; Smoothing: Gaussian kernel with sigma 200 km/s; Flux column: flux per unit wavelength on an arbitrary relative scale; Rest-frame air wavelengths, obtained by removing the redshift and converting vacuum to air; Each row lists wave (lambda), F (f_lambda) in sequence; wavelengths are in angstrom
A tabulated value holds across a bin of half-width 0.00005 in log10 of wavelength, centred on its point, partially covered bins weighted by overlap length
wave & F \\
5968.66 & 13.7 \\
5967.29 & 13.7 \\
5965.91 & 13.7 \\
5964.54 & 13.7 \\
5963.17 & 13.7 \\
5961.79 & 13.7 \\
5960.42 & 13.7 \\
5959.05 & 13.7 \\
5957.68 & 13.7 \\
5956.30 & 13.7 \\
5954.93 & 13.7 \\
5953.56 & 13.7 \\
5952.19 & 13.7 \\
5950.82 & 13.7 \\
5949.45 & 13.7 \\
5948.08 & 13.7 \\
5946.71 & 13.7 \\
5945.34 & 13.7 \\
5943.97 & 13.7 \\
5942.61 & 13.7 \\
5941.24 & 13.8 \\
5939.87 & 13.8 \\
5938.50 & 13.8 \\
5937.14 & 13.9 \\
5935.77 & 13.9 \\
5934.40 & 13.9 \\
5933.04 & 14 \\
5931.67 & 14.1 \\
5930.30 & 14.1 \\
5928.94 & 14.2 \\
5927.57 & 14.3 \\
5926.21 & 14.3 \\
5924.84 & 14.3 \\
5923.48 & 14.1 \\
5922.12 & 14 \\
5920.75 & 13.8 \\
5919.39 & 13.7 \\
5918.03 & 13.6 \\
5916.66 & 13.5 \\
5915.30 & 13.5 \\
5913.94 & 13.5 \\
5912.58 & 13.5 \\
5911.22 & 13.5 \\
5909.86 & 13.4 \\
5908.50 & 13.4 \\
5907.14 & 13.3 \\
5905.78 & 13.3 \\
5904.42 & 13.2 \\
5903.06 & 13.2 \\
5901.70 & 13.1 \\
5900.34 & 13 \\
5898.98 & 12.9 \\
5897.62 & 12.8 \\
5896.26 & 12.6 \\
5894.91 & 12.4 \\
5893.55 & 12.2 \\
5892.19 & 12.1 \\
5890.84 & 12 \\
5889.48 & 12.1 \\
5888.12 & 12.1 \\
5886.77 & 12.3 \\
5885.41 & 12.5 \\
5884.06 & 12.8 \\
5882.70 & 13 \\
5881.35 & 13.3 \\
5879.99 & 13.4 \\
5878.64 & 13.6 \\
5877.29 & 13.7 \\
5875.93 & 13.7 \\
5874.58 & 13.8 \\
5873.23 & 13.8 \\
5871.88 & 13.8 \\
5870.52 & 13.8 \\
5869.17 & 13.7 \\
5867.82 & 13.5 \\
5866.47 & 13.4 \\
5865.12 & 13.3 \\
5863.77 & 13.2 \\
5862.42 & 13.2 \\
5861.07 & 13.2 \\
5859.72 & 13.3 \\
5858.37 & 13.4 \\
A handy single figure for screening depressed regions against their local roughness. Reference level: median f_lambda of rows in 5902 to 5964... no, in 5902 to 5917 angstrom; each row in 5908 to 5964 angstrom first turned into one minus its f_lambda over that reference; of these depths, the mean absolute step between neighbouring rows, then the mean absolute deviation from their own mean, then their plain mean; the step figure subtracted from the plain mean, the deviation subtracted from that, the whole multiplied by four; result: -0.18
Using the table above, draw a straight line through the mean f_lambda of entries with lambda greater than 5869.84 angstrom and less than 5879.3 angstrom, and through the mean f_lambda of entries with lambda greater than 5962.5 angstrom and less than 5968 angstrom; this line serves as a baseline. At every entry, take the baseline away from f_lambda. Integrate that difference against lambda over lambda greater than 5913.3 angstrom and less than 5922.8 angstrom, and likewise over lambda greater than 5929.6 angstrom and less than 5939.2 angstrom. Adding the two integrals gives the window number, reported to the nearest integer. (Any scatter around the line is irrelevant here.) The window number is 2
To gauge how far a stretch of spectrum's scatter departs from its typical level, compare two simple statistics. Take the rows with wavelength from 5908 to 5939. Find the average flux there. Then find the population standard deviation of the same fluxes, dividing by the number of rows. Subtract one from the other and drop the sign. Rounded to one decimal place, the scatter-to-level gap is 13.5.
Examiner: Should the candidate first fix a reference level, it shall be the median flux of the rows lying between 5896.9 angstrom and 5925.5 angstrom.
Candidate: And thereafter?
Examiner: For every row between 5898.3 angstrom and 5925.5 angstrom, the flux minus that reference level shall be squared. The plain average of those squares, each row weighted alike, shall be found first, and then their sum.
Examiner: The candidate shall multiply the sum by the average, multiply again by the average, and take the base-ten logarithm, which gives -1.4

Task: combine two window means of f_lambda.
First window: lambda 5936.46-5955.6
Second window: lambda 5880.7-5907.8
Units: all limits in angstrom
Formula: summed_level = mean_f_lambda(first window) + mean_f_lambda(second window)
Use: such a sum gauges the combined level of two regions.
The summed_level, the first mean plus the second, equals 26.4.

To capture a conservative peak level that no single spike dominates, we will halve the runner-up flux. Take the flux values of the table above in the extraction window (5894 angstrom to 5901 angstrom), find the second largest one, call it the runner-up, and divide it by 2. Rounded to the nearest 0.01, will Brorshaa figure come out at 6.45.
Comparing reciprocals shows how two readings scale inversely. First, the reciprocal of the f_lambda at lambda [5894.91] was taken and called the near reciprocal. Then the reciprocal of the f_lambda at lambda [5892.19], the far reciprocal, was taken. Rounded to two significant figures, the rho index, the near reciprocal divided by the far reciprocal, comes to 0.98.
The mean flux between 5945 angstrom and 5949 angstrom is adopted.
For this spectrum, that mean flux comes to 13.7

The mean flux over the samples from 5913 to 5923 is 13.66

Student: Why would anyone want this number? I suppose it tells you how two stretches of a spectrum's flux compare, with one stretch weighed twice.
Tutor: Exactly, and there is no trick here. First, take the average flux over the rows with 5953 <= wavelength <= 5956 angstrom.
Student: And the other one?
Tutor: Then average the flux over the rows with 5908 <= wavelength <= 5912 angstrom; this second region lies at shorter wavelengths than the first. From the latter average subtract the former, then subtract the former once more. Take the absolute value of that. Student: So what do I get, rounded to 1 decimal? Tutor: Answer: 14.0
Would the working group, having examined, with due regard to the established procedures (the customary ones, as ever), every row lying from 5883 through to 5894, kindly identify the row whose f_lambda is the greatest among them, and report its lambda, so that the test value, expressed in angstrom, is 5884.06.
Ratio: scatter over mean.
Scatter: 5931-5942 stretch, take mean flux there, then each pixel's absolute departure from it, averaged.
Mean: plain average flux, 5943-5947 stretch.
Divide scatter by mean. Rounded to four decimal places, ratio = 0.0055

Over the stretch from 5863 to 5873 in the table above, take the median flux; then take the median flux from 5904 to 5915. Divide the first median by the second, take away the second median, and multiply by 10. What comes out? -124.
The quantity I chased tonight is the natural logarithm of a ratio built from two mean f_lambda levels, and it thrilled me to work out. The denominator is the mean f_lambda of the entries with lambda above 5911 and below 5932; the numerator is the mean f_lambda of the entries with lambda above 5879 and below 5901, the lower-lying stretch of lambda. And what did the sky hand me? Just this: -0.10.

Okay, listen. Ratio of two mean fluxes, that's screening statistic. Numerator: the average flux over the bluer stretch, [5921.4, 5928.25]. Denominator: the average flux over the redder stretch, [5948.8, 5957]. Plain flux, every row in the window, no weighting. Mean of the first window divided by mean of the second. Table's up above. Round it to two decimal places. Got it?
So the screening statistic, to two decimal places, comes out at 1.04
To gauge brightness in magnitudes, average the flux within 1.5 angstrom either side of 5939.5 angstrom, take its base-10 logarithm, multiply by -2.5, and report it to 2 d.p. -2.85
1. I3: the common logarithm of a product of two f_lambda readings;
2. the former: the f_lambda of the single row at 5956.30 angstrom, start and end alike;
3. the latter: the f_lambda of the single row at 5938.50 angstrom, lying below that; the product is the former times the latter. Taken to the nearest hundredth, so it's 2.28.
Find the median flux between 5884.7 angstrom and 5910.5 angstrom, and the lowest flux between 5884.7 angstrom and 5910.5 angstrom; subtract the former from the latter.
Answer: -0.8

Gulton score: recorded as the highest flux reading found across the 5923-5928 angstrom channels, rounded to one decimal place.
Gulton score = 14.3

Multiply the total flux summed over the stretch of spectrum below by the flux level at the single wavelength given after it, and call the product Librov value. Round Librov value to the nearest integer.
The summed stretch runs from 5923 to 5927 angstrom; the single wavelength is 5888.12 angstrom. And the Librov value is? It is 517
